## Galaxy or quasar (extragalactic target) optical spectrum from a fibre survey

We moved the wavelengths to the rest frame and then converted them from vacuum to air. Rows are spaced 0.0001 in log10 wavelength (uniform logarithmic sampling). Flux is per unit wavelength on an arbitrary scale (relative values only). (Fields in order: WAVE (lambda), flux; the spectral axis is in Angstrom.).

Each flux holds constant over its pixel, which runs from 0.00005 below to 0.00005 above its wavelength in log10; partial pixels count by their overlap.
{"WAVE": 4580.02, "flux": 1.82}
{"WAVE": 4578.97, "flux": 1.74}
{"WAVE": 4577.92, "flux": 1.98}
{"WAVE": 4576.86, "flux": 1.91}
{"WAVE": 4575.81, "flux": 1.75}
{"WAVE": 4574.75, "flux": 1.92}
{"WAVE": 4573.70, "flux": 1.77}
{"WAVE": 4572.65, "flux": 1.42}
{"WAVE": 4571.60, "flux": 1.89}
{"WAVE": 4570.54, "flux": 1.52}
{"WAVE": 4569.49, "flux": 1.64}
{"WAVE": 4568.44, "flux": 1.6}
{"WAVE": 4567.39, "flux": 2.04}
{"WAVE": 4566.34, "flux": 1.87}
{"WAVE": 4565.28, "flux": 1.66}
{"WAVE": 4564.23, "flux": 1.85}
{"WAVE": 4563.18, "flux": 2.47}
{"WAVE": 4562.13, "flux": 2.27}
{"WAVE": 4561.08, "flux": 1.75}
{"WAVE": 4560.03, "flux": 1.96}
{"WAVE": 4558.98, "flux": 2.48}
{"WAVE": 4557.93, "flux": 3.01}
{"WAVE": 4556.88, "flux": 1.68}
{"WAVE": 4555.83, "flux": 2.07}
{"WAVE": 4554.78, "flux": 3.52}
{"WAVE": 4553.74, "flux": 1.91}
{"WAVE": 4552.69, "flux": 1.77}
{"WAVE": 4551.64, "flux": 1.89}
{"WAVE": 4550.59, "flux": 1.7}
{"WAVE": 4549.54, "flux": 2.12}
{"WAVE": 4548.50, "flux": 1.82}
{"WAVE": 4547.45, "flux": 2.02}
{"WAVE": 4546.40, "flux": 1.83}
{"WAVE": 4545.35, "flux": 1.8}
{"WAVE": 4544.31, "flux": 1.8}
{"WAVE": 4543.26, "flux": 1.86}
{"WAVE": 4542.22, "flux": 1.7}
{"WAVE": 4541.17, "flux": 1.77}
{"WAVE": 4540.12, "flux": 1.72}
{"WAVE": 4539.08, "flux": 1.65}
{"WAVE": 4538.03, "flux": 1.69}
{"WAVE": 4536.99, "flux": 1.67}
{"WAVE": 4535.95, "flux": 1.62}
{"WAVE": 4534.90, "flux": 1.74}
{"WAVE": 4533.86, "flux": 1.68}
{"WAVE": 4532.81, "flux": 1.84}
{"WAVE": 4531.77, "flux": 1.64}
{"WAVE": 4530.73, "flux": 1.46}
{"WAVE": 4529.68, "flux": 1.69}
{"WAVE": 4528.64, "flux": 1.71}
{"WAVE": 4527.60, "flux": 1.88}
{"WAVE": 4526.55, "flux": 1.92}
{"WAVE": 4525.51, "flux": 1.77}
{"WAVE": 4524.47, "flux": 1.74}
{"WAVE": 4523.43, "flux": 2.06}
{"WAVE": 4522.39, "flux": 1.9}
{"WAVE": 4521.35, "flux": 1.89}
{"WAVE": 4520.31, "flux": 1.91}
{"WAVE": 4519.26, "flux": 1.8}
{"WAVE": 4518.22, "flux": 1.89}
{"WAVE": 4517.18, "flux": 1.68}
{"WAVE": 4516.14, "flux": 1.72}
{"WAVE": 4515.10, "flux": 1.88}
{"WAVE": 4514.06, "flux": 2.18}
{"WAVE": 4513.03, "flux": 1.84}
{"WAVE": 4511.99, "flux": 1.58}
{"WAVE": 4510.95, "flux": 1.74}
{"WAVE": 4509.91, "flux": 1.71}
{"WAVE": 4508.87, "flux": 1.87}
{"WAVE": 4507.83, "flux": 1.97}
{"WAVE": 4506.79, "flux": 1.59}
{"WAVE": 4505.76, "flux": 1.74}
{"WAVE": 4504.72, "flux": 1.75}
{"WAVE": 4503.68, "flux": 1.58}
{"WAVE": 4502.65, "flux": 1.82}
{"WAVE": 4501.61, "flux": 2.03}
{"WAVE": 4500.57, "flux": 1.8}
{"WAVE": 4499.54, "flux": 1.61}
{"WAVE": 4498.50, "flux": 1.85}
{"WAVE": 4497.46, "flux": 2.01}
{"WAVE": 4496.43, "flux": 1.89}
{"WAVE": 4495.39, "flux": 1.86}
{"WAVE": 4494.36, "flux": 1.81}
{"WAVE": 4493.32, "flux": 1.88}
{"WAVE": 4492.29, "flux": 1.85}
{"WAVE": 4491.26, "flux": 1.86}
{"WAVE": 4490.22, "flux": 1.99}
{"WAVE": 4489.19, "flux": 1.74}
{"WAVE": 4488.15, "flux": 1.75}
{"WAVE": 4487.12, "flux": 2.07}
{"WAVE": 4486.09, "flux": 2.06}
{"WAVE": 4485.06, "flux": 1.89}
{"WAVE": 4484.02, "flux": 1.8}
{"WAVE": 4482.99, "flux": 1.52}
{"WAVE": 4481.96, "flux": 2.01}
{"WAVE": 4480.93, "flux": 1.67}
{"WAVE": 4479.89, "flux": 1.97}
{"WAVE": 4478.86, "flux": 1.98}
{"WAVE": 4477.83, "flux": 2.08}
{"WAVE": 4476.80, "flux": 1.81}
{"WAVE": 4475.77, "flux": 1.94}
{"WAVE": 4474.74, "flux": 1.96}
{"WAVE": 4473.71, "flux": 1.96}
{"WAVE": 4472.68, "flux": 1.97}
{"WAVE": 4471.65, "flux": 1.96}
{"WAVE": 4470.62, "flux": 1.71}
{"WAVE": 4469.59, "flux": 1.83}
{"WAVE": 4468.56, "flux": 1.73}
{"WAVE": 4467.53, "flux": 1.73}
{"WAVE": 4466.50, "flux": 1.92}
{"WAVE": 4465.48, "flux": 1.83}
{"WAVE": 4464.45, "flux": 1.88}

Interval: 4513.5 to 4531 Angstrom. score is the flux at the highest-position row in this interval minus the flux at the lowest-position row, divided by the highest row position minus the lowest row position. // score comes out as -0.043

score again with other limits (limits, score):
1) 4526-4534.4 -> -0.033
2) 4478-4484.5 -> -0.035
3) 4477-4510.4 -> -0.012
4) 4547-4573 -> -0.024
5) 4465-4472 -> 0.021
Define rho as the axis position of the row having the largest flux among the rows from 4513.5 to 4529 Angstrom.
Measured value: 4514.06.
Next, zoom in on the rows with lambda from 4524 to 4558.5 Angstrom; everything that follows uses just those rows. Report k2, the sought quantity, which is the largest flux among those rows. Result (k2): 3.52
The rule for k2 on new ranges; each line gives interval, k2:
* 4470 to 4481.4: 2.08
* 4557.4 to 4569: 3.01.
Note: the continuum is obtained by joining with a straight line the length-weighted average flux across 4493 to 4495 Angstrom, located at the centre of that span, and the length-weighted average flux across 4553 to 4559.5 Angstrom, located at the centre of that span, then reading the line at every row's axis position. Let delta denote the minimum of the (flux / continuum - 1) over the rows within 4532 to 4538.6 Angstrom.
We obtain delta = -0.275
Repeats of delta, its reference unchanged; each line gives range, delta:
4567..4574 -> -0.449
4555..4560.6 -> -0.309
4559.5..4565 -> -0.291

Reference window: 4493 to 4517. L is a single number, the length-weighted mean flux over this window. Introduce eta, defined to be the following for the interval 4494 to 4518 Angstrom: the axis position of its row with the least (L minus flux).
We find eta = 4514.06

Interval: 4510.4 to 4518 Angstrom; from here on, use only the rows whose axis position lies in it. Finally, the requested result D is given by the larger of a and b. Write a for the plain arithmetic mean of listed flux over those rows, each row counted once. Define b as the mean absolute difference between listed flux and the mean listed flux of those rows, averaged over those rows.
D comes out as 1.80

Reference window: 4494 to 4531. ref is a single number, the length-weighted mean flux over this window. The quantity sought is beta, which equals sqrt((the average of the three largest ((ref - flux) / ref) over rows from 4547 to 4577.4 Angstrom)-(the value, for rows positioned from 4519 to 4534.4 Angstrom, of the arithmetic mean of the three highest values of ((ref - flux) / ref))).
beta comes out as 0.210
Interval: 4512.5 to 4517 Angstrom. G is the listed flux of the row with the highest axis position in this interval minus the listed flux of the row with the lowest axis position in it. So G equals -0.12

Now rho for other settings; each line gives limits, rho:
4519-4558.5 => 4554.78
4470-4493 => 4477.83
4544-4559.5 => 4554.78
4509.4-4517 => 4514.06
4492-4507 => 4501.61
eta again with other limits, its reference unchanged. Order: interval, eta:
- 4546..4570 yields 4554.78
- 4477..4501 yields 4477.83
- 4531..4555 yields 4554.78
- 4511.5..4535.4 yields 4514.06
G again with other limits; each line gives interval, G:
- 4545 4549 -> 0.02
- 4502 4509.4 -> 0.05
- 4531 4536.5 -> -0.02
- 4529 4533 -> 0.15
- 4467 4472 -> 0.23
